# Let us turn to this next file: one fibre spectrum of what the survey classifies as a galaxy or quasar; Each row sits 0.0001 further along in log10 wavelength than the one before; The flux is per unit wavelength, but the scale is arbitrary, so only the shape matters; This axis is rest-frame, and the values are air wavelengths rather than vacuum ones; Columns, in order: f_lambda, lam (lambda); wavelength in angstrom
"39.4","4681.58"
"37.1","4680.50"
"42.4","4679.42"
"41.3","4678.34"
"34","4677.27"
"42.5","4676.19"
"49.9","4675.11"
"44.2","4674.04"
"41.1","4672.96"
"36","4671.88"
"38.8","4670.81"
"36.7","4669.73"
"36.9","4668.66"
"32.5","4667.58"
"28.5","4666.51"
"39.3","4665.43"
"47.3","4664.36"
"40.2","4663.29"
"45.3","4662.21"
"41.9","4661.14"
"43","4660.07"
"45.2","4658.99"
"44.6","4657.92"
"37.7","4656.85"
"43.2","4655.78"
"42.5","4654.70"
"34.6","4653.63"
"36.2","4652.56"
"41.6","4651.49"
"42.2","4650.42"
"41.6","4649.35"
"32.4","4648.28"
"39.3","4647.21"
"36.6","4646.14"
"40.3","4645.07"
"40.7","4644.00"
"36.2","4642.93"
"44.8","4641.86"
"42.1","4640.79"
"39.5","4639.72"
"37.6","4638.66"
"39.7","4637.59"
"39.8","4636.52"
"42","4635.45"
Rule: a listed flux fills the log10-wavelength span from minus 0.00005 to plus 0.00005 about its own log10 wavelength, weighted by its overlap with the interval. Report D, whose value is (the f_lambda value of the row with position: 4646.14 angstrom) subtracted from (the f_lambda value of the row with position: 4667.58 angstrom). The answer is -4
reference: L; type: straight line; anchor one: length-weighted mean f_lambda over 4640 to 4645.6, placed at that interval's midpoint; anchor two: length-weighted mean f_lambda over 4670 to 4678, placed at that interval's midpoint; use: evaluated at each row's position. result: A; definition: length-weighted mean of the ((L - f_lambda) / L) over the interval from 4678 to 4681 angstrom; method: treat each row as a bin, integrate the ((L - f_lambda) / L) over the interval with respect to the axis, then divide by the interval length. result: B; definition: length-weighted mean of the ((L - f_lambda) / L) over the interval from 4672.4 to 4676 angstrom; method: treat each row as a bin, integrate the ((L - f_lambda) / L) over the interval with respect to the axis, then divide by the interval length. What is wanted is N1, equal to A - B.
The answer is 0.11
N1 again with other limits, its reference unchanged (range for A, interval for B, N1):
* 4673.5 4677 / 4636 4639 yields -0.13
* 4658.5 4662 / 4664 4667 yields -0.14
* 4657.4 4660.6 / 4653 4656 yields -0.11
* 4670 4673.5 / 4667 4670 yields -0.08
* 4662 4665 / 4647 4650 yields -0.15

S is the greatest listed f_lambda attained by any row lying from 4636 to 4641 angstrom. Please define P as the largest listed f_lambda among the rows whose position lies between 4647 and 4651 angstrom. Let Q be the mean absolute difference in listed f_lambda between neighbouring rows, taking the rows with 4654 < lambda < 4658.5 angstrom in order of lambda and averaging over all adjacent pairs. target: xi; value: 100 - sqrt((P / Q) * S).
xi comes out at 79.8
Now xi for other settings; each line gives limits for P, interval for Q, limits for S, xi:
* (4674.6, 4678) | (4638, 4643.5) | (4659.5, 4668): 75.6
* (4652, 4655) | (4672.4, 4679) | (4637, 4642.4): 82.8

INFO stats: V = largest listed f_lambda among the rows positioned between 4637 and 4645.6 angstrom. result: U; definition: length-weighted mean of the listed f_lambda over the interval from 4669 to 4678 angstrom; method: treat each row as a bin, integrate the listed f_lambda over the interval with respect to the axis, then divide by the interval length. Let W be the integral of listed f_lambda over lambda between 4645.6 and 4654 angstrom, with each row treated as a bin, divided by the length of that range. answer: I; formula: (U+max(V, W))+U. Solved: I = 126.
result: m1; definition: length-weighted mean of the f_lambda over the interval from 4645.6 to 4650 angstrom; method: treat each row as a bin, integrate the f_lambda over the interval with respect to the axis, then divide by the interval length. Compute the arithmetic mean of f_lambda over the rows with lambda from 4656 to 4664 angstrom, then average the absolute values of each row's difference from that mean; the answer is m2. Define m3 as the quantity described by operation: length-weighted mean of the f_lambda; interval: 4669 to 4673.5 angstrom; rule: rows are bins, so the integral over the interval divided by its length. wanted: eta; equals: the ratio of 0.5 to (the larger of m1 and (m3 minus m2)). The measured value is 0.0133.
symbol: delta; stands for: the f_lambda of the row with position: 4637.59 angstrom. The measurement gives 39.7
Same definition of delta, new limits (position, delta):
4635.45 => 42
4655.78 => 43.2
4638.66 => 37.6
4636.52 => 39.8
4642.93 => 36.2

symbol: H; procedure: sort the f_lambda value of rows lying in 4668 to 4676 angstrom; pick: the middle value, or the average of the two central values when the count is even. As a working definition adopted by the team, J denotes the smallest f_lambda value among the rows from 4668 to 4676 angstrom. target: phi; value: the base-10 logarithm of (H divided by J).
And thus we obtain 0.03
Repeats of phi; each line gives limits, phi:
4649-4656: 0.08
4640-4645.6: 0.05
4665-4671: 0.11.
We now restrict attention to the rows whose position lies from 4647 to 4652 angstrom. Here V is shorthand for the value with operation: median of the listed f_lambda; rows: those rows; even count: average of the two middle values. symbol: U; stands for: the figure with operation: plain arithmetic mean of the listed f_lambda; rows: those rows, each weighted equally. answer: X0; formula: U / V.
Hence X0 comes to 0.95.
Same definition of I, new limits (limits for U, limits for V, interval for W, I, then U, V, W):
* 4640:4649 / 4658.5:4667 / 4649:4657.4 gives 125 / 39.1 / 47.3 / 39.9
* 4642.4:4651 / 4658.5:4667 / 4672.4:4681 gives 125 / 38.7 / 47.3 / 41.5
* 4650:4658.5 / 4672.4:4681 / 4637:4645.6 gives 131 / 40.3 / 49.9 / 40.1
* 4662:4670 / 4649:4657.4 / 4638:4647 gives 119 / 38.1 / 43.2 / 39.7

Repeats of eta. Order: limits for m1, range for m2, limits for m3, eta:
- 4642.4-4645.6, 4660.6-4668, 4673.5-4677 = 0.0126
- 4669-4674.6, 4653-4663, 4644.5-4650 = 0.0127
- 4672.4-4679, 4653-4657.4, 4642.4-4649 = 0.0119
